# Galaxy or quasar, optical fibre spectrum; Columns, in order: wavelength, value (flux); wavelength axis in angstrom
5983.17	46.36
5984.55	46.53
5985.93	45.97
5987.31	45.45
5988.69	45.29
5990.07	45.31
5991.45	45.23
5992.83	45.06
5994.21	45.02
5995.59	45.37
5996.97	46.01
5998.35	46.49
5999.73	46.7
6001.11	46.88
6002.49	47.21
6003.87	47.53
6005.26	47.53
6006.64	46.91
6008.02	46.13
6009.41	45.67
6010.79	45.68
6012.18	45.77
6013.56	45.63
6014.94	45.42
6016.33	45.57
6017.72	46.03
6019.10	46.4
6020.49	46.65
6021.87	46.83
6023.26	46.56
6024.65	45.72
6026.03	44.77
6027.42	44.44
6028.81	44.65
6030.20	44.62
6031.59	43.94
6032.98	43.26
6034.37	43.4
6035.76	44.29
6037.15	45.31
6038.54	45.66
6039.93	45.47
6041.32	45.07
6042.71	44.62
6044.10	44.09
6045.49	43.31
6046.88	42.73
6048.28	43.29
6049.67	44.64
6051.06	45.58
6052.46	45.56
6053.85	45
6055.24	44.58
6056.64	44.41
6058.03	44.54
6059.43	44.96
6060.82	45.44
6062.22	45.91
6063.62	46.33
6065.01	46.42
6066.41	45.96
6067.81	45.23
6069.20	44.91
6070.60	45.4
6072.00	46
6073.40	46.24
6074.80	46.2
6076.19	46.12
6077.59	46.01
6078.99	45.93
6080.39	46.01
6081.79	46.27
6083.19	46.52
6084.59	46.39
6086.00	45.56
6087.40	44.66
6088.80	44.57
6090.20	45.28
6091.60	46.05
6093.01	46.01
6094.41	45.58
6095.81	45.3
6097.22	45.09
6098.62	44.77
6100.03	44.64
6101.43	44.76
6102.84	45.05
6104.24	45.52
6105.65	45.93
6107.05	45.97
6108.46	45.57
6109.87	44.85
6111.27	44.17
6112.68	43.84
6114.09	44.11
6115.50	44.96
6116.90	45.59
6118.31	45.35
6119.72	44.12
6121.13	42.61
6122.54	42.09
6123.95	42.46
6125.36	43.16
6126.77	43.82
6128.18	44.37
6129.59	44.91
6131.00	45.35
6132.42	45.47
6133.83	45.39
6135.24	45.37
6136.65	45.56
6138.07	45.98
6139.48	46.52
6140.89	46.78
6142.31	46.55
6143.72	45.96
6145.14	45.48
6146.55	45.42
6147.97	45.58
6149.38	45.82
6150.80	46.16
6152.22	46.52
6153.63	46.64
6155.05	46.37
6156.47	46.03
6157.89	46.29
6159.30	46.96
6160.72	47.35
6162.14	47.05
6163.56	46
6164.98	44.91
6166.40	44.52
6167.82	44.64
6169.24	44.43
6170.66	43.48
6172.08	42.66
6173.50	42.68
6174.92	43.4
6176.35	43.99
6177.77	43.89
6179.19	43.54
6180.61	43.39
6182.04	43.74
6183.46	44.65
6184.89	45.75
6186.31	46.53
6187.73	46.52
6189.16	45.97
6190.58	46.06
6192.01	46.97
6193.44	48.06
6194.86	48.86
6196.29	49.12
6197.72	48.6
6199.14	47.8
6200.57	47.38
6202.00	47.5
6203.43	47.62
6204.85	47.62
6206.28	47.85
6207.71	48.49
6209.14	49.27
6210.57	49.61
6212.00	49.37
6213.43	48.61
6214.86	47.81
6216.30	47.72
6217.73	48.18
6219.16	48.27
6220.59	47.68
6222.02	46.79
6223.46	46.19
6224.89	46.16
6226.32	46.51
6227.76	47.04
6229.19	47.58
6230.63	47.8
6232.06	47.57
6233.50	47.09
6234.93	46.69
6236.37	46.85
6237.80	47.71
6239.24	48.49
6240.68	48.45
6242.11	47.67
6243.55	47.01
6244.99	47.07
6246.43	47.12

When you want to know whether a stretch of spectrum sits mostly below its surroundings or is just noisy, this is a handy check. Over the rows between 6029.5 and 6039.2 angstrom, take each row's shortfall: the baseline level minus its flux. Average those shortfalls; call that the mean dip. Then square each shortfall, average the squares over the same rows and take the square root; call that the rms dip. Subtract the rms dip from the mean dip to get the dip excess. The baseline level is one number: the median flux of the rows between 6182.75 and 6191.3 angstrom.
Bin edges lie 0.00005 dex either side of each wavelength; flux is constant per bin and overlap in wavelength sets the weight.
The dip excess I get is -0.20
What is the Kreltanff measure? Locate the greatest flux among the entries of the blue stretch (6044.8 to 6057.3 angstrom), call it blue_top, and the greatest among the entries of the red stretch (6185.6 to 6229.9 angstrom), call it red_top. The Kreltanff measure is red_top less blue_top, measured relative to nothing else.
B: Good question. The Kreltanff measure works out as 4.0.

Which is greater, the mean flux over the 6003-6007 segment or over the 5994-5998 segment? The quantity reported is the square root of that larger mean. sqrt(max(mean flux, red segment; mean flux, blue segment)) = 6.88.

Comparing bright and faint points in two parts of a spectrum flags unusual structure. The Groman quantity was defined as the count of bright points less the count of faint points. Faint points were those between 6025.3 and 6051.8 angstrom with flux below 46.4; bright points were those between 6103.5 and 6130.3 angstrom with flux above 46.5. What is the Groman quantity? -19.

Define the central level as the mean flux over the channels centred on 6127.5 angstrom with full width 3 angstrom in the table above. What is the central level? 44.1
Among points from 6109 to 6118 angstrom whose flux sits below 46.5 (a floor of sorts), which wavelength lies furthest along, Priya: 6116.90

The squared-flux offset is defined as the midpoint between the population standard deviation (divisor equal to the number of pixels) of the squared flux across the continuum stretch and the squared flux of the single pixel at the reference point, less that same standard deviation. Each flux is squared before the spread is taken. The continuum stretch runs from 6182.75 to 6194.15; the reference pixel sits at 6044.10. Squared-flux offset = 929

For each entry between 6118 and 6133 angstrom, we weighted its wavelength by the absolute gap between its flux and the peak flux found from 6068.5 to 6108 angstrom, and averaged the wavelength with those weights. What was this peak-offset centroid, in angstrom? 6124.4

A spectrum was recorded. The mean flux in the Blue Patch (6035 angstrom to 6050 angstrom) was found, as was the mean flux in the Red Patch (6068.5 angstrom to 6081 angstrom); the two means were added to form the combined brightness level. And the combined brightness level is 90.3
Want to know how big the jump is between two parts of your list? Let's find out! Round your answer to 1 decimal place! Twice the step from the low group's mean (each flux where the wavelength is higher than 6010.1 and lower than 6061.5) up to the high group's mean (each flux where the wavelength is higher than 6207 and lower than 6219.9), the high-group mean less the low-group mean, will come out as 7.2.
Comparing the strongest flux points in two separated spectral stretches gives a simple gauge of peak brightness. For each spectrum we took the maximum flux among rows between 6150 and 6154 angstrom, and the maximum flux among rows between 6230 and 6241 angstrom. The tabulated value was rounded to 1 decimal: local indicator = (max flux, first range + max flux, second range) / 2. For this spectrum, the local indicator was 47.6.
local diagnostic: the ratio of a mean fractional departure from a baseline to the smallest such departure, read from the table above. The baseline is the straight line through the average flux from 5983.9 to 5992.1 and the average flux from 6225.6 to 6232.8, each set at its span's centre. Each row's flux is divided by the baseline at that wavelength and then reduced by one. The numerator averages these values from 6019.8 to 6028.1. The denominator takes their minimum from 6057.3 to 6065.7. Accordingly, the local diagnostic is 0.0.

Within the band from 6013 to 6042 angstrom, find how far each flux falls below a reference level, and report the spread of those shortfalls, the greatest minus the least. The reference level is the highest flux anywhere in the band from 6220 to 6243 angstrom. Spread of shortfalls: 3.6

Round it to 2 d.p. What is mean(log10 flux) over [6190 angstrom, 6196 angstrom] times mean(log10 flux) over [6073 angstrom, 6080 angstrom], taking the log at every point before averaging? 2.79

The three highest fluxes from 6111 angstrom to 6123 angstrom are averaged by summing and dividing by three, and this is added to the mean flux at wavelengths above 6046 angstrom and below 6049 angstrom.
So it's 88.3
